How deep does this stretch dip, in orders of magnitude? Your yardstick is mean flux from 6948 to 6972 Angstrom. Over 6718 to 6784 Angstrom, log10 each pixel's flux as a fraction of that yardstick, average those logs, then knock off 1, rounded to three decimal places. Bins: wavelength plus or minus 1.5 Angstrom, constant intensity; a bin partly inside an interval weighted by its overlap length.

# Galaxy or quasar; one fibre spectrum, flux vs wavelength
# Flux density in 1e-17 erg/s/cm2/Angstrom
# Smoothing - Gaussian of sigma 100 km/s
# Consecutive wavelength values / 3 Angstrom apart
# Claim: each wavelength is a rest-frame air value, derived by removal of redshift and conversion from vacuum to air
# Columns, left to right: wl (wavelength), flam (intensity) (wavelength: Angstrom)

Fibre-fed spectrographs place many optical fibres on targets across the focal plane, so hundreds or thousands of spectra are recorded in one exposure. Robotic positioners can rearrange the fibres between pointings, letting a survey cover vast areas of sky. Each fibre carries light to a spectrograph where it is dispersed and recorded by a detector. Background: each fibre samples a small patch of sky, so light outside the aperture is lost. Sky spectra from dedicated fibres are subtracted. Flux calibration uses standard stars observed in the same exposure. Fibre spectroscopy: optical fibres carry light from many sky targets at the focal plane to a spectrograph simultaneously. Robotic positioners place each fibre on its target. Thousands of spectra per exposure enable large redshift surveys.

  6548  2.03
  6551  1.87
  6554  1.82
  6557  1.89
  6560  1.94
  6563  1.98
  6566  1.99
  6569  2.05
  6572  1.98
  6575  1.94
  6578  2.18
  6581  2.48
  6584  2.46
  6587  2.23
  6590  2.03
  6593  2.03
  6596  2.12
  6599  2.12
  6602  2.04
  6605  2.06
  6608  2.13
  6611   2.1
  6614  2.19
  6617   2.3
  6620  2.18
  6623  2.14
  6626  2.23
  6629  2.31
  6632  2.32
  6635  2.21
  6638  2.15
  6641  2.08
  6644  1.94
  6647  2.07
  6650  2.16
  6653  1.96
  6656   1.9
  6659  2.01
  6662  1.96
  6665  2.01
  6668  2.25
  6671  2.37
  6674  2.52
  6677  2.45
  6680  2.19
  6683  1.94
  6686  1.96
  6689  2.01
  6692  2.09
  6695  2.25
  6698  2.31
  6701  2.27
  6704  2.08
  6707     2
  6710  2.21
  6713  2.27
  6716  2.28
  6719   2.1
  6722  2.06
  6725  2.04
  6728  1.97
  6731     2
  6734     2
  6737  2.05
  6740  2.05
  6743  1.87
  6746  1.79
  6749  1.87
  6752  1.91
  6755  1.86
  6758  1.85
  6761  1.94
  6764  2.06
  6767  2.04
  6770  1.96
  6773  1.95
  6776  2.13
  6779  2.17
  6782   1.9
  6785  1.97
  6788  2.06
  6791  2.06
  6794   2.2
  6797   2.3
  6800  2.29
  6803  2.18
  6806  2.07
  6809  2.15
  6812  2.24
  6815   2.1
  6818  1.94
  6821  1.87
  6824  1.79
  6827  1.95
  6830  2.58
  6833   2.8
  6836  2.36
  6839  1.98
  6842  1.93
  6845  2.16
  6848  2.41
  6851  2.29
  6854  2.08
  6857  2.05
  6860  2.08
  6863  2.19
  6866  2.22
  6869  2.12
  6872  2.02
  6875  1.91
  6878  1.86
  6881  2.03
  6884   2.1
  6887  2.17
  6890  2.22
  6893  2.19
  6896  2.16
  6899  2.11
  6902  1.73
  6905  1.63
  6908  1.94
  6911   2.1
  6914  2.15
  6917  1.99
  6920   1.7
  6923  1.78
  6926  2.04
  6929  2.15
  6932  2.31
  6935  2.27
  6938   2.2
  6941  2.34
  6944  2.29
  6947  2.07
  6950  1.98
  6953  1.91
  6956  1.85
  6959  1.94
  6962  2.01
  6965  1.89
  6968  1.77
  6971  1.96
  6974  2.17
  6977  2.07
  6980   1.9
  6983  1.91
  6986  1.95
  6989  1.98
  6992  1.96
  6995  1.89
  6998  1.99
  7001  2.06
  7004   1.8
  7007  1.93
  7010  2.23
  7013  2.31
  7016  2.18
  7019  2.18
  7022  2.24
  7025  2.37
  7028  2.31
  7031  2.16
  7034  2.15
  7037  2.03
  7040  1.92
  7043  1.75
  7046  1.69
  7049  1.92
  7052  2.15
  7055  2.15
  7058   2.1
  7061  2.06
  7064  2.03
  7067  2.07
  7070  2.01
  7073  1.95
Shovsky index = -0.986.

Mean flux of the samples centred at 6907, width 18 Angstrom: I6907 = 1.94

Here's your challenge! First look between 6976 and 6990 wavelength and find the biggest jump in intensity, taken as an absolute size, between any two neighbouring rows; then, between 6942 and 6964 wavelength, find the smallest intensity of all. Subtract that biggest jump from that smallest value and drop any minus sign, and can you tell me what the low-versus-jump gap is 1.68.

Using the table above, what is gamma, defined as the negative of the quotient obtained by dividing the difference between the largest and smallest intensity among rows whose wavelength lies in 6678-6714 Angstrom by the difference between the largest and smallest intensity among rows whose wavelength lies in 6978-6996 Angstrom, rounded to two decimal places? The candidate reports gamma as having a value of -4.11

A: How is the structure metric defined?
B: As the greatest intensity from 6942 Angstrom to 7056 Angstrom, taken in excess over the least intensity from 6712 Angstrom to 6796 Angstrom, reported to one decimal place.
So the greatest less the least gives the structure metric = 0.6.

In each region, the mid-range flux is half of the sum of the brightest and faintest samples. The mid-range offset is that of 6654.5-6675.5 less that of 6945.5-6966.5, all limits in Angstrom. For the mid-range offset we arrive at 0.25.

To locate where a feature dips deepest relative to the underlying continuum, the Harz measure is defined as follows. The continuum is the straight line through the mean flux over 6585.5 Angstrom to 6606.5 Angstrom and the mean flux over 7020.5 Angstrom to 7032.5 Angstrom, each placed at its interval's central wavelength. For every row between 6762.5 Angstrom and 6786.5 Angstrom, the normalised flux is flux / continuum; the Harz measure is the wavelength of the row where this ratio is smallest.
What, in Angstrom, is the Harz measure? 6782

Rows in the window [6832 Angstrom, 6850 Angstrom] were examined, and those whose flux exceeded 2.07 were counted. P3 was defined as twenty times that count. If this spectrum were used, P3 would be 80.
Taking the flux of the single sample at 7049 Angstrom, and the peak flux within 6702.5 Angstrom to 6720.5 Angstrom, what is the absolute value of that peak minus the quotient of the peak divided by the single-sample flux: 1.09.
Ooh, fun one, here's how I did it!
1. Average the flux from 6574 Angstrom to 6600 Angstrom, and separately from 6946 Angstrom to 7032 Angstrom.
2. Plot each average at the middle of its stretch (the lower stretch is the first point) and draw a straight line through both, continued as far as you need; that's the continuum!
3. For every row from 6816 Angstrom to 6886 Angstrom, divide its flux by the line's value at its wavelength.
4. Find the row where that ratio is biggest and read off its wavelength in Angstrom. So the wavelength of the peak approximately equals 6833 Angstrom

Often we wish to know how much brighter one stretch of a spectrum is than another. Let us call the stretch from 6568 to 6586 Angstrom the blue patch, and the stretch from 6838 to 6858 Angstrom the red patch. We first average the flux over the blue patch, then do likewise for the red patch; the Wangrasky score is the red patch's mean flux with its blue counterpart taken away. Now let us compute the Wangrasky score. -0.05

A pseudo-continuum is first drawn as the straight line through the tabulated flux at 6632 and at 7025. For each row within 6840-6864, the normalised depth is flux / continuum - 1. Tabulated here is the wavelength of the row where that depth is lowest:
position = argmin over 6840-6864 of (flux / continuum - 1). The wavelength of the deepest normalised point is 6842 Angstrom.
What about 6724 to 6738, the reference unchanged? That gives 6728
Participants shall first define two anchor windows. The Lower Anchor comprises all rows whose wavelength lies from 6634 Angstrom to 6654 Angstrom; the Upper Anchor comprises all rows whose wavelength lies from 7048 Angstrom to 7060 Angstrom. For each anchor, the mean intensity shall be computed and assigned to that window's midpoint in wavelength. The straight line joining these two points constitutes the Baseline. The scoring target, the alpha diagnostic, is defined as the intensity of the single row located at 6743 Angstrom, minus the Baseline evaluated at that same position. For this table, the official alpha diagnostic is -0.21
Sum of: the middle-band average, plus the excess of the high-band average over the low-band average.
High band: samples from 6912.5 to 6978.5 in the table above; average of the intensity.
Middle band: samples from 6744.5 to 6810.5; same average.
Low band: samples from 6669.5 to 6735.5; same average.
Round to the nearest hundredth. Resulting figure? 1.92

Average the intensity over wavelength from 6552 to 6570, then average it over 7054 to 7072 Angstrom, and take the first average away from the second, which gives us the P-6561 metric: 0.12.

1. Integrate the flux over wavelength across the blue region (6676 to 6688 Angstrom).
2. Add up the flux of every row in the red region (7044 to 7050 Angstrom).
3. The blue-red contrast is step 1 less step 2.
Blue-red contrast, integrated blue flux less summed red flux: 22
